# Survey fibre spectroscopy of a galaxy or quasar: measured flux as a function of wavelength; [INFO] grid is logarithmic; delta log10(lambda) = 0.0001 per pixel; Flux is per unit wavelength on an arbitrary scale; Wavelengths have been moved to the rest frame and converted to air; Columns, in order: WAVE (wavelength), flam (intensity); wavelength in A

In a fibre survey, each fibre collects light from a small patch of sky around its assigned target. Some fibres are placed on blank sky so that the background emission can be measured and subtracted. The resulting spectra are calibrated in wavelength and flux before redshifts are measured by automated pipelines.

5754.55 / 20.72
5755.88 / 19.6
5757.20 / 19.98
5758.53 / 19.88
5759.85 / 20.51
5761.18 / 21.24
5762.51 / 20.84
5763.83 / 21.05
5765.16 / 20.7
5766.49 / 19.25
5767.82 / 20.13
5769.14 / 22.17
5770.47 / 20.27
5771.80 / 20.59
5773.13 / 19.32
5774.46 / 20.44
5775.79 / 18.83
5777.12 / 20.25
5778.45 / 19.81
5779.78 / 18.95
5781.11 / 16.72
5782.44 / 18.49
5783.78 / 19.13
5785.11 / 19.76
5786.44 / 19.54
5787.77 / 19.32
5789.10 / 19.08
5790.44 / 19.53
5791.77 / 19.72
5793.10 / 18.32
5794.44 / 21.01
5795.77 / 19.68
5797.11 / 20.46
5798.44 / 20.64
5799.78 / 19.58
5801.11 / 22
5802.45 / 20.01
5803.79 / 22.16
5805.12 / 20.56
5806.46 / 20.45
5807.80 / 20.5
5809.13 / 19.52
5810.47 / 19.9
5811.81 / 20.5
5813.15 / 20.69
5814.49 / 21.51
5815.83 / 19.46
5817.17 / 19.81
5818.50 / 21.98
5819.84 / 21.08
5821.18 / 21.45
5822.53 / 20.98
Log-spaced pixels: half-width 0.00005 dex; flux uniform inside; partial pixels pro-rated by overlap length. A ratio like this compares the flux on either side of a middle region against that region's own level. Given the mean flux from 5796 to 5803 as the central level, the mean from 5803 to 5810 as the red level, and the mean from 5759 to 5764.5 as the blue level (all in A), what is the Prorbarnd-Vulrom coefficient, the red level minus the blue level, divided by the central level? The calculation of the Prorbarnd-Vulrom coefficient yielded -0.013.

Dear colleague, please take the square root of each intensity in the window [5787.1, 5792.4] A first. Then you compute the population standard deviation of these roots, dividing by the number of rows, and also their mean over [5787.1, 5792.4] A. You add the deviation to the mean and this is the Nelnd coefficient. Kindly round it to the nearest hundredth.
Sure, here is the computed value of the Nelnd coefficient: 4.43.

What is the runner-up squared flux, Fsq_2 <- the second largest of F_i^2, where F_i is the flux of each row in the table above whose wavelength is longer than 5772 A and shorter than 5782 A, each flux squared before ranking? 410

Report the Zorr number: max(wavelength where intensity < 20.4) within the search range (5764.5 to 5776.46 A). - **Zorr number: 5775.79 A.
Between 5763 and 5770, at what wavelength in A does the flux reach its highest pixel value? 5769.14 A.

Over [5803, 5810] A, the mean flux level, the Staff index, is 20.6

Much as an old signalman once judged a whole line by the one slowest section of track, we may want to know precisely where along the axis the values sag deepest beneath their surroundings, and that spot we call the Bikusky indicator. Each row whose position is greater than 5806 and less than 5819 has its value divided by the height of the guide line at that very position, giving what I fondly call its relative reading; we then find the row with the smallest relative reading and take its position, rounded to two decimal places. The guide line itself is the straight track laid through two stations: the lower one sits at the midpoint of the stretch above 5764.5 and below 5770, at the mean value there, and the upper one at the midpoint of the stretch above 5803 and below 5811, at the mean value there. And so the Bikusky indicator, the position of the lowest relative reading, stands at 5815.83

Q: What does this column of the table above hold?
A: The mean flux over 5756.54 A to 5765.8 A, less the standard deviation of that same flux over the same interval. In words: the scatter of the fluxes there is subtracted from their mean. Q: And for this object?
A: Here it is 20.1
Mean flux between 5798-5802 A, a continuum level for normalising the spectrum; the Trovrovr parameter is 20.7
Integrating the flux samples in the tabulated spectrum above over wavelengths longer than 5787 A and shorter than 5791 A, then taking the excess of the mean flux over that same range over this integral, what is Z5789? -57.9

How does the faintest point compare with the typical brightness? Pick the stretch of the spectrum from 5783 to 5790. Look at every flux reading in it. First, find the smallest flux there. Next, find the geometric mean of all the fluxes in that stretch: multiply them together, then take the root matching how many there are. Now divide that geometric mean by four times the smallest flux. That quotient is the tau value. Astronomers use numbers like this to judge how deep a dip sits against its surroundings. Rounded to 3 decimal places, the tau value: 0.254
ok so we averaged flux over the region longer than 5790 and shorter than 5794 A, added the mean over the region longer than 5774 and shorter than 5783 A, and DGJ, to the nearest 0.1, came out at 38.3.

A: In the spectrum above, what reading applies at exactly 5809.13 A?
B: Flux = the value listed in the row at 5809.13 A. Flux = 19.52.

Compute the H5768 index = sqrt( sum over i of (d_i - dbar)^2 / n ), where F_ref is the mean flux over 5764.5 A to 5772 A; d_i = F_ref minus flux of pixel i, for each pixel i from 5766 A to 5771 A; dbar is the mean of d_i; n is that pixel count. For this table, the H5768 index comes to 1.1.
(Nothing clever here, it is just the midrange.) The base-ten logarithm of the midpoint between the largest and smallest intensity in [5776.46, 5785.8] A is 1.27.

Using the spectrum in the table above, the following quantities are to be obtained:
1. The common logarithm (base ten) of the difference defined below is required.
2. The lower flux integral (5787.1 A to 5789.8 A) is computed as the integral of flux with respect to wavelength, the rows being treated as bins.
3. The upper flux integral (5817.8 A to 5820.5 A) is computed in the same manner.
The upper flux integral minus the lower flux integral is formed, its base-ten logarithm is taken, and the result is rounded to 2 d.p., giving 0.81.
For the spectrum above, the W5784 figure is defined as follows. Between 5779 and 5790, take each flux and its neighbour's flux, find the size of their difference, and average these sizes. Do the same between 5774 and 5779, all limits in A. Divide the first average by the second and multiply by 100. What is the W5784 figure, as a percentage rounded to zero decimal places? 73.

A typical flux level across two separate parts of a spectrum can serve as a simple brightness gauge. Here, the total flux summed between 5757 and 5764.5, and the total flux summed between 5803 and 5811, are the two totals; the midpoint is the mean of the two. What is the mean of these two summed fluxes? 123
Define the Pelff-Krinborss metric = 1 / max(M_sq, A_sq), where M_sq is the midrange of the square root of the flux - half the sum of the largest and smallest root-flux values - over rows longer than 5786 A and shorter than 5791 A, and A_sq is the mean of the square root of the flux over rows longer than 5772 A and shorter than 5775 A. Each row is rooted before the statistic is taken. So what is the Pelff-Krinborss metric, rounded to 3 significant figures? 0.224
